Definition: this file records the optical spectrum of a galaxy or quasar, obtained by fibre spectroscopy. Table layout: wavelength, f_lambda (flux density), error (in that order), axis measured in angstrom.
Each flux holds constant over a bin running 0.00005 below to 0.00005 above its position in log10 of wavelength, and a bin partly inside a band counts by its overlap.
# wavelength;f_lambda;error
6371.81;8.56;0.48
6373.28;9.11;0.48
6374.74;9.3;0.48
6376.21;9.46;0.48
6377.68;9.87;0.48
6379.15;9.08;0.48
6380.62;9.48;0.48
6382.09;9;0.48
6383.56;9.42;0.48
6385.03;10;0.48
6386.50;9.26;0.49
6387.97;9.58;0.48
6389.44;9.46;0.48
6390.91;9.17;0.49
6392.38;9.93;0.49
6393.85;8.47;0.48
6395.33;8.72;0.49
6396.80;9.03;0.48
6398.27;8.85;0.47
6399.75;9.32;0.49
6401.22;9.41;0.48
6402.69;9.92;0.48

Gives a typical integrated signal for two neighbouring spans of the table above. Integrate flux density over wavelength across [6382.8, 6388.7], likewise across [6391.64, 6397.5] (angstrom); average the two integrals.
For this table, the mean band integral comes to 54.7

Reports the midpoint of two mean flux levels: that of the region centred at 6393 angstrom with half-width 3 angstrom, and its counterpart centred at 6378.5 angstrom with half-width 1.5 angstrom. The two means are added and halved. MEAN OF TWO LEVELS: 9.27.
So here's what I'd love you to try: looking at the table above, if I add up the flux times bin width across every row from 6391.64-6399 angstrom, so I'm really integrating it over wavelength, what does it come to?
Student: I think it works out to 66.3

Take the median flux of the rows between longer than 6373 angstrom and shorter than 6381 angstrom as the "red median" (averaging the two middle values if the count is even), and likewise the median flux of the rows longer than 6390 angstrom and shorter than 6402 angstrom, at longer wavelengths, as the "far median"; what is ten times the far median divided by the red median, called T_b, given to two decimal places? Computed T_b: 9.70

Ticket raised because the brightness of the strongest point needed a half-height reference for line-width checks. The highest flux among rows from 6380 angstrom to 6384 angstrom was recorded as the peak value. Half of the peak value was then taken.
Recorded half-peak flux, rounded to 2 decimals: 4.74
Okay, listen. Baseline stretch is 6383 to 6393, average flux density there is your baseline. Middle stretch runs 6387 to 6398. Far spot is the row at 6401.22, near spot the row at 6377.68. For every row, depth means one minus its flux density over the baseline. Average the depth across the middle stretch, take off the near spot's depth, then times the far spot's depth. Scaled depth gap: 0.0010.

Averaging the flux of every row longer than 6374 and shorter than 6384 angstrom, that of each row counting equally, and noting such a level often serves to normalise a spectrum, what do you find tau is 9.37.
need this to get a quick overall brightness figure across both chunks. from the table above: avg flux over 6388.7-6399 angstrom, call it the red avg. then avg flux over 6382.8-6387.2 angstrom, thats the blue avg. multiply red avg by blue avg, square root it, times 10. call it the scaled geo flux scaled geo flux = 93.2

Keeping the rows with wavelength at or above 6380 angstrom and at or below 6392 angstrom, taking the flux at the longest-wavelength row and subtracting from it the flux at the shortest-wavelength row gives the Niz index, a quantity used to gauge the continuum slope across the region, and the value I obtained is -0.3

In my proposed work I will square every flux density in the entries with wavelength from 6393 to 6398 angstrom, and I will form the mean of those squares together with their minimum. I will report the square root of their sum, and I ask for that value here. 12.2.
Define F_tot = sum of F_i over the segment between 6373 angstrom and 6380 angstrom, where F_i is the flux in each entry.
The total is 47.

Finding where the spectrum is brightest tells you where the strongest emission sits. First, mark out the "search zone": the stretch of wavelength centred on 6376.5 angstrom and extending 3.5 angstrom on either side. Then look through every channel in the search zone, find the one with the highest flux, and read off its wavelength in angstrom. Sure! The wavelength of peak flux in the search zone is 6377.68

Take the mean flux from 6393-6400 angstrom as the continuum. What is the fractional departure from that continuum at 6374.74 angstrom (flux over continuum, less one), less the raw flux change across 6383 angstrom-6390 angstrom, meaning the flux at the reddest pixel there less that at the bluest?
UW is 0.0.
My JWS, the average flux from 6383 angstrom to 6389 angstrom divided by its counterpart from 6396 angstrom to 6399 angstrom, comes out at 1.07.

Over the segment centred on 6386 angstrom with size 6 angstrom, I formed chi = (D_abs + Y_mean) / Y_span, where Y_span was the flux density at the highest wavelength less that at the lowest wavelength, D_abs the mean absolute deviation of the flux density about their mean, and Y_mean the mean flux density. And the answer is 61.2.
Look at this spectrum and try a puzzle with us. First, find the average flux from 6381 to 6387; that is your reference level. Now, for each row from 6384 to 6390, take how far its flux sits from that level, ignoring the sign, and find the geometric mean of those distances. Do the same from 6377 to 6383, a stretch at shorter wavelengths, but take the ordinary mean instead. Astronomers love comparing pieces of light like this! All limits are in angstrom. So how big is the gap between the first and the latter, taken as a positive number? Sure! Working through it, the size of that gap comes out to 0.16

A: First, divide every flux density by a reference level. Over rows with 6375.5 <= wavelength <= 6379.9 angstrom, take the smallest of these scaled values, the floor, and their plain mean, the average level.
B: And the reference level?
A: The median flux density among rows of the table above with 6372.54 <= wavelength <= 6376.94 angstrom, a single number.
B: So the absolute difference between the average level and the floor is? 0.04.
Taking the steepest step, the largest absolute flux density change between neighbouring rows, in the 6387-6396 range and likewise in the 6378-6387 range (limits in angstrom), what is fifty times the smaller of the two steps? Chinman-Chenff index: 37.0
